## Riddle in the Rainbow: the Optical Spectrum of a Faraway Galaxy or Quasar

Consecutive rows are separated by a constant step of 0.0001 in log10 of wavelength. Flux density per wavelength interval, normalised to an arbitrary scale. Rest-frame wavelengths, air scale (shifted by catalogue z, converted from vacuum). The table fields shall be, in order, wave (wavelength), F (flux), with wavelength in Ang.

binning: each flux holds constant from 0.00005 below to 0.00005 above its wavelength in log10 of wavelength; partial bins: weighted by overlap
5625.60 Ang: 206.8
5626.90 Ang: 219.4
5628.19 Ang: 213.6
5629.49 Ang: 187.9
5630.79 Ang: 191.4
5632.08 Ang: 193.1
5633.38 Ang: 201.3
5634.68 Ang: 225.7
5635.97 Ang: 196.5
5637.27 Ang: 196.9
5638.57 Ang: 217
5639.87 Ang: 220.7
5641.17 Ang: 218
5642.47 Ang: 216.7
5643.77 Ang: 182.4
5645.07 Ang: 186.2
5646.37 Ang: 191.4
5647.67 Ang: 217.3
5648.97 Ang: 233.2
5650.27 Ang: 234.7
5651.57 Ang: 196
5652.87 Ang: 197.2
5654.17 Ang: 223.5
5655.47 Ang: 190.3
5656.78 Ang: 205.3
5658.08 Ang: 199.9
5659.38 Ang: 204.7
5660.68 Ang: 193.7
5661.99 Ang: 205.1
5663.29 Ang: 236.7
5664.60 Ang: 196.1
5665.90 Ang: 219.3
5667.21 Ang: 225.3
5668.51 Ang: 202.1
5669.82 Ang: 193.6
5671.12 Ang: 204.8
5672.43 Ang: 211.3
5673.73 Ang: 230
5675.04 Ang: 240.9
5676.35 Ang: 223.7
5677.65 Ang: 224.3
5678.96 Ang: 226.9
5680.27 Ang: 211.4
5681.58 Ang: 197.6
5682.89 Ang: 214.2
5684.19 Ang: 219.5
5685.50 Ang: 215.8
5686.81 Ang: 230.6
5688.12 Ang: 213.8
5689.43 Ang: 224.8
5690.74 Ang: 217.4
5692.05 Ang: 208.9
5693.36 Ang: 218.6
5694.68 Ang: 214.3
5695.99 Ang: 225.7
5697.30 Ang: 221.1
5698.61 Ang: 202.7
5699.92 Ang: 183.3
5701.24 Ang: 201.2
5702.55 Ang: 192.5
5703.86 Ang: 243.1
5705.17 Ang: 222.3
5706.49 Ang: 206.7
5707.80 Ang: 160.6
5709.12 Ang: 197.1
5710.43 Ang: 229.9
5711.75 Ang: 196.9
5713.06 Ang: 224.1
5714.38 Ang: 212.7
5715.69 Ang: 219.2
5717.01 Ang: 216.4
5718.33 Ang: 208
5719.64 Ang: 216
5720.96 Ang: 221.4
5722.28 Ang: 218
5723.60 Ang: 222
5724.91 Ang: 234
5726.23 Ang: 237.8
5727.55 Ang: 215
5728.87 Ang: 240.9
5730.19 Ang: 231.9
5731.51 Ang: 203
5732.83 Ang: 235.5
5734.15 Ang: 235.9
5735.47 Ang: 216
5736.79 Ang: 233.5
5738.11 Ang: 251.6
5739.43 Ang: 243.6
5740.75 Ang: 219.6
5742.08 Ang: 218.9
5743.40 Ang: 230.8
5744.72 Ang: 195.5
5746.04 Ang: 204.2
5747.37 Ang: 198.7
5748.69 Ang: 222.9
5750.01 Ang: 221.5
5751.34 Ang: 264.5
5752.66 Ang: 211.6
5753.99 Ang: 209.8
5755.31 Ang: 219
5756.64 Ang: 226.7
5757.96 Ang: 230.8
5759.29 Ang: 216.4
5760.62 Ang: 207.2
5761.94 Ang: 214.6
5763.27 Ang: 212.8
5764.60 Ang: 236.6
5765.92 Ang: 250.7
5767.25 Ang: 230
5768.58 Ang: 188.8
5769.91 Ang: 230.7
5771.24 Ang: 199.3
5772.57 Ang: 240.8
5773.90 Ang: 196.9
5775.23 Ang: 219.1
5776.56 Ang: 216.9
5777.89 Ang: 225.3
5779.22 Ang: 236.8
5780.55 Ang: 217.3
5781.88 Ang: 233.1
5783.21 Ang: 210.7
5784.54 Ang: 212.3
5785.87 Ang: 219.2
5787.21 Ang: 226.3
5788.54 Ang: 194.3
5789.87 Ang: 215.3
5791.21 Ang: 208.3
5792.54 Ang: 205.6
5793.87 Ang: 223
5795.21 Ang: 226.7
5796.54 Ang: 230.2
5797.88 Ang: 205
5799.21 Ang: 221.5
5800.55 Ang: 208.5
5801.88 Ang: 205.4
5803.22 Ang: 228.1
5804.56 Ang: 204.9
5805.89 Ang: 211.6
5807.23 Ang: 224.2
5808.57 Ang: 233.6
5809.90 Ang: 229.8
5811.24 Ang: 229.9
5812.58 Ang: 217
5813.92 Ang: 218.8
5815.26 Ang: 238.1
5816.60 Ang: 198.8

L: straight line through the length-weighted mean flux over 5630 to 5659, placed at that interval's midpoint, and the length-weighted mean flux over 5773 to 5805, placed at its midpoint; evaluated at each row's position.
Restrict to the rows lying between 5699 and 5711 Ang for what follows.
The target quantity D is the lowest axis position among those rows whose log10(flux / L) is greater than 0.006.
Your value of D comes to 5703.86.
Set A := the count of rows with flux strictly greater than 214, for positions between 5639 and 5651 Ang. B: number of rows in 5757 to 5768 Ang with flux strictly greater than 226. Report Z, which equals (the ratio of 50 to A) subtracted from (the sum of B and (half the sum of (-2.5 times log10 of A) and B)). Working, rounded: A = 6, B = 4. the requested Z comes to -3.3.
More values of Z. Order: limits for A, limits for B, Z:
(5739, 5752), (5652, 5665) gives -6.7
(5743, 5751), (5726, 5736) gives -9.8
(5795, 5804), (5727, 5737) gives -5.8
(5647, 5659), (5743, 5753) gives -10.3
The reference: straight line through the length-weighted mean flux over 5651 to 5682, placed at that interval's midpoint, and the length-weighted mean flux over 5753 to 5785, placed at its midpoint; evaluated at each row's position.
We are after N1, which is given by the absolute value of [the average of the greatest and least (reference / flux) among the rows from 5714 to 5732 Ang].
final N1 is 0.98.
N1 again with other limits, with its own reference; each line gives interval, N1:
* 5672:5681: 0.94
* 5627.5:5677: 1.01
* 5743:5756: 0.97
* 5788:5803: 1.05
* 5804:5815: 1.02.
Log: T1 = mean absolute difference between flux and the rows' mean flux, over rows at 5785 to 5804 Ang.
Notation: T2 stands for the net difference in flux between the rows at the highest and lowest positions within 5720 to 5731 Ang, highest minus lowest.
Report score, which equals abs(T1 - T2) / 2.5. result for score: 0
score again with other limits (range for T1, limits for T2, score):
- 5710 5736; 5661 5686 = 0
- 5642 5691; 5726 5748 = 21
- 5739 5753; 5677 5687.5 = 3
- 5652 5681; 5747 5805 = 3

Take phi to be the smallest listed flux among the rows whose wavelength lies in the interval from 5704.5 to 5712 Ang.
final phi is 160.6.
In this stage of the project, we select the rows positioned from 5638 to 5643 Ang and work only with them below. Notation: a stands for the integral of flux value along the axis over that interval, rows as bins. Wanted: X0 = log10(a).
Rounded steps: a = 1090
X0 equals 3.04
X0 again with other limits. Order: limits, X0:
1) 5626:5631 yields 3.01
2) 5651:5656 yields 3.01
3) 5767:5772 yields 3.02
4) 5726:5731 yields 3.06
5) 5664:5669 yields 3.02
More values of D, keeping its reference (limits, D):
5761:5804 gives 5764.60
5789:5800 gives 5793.87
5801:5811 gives 5803.22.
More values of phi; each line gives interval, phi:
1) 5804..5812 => 204.9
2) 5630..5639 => 191.4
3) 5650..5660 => 190.3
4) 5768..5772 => 188.8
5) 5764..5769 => 188.8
